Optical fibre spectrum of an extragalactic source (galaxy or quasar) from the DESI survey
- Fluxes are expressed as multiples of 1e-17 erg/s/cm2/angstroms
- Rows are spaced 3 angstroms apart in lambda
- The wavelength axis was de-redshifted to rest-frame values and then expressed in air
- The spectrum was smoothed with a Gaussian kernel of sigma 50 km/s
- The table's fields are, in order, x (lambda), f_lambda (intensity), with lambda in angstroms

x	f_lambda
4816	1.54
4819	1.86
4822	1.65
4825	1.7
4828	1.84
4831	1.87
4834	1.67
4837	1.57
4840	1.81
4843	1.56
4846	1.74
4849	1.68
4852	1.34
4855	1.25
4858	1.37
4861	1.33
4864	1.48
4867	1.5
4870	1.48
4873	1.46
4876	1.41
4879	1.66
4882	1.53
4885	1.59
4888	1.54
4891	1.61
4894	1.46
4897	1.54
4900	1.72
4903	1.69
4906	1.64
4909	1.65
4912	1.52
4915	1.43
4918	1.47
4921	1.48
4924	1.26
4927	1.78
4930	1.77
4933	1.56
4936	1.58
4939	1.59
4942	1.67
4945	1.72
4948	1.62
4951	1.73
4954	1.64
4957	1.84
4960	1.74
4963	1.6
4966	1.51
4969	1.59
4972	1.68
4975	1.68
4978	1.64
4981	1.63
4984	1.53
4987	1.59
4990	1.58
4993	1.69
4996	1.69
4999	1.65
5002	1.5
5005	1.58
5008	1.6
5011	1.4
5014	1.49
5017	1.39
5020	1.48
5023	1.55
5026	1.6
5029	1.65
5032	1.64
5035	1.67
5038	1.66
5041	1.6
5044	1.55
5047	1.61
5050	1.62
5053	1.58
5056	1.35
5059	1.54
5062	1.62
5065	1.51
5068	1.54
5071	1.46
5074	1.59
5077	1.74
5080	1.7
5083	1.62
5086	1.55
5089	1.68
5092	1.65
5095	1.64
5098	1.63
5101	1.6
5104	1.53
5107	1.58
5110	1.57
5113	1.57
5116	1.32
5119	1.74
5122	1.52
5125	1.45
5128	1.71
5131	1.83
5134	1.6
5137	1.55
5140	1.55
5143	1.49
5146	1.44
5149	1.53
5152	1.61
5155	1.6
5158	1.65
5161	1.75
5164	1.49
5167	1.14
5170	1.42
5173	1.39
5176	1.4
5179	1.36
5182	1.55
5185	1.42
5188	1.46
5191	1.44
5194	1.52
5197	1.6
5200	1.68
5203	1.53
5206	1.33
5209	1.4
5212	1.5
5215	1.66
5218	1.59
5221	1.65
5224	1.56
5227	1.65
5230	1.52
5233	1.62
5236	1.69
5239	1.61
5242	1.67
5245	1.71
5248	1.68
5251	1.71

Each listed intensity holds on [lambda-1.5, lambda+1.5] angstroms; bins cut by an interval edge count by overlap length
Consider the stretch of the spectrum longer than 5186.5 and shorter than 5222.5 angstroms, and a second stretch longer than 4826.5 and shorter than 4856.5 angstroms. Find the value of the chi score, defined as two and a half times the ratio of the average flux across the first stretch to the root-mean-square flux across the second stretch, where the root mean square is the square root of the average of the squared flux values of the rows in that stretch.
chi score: 2.33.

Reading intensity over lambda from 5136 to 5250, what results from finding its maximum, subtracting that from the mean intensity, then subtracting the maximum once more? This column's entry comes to -1.96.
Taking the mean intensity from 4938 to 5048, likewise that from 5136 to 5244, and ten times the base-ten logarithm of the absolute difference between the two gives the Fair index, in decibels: -10.9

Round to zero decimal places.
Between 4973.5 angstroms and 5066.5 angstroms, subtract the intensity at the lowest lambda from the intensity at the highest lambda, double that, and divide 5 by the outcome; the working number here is -15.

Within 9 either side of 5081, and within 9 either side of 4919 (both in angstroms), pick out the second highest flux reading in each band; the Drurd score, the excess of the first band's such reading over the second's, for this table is 0.18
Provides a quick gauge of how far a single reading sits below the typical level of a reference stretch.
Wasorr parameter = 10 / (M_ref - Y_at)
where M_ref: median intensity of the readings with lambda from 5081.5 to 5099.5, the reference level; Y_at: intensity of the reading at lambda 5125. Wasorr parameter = 54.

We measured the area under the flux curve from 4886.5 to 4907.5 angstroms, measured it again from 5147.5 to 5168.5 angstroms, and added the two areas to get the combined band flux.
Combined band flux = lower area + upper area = 65.9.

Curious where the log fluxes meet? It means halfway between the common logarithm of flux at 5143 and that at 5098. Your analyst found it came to 0.193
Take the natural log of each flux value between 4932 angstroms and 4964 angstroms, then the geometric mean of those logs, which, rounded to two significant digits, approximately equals 0.50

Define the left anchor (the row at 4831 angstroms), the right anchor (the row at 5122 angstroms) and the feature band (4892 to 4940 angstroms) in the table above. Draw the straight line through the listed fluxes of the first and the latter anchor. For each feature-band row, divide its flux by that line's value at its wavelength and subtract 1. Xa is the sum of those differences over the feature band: -1.8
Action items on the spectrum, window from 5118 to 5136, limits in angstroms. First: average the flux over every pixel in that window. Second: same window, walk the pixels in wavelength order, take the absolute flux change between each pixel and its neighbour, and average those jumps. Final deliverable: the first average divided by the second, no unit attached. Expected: 9.1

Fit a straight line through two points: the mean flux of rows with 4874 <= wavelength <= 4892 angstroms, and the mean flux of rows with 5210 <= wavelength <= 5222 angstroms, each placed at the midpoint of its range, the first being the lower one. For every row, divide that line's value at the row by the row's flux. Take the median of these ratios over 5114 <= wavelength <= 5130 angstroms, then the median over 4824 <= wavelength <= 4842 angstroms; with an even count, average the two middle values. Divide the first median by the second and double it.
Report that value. 2.36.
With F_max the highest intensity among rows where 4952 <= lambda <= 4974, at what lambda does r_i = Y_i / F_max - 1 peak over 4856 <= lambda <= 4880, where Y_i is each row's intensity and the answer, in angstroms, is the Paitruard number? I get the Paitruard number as 4879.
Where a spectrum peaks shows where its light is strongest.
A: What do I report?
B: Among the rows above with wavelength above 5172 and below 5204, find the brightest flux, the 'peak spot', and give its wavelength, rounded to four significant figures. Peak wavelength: 5200 angstroms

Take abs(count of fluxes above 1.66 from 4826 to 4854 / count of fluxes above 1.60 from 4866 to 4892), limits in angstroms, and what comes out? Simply 3.00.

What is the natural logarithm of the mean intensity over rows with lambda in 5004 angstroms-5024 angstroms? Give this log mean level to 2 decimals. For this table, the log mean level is 0.40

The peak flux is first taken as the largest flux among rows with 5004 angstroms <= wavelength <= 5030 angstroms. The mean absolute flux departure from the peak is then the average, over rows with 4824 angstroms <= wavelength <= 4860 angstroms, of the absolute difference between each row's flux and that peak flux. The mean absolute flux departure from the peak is 0.16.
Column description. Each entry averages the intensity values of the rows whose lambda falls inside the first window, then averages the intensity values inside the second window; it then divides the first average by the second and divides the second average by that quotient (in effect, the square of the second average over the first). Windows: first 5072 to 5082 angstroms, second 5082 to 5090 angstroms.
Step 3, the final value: 1.56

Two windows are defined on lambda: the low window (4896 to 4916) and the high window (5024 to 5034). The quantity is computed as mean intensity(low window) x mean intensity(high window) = 2.61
